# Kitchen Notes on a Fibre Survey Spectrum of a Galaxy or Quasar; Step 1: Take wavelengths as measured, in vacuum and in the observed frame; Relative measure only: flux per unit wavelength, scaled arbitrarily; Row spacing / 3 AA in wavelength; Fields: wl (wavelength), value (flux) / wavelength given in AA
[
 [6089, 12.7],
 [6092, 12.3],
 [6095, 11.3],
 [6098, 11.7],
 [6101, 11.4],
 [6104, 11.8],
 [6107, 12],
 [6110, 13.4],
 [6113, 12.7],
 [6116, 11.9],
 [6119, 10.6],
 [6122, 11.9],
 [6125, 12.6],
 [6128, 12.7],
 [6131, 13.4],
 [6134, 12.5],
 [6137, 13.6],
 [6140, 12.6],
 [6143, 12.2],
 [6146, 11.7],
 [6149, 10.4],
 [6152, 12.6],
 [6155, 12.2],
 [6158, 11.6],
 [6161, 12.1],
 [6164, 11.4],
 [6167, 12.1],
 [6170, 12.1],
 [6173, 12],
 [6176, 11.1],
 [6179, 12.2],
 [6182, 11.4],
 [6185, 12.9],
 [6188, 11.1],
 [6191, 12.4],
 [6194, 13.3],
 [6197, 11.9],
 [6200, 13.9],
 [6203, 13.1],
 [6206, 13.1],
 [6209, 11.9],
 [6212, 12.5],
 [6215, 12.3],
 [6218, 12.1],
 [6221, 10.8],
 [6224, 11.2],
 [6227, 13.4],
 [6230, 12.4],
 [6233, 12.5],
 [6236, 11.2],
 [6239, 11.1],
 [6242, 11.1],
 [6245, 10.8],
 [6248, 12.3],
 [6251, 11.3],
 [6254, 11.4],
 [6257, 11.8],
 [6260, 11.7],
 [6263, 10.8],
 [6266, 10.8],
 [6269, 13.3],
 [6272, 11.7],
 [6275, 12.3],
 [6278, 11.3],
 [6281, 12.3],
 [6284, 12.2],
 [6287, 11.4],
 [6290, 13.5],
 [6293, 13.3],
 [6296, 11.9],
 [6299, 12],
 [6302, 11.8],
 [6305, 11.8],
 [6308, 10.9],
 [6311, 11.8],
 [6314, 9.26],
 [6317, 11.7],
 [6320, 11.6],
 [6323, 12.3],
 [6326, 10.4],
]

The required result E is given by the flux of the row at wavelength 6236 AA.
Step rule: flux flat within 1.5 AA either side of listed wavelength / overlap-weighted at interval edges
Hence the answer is 11.2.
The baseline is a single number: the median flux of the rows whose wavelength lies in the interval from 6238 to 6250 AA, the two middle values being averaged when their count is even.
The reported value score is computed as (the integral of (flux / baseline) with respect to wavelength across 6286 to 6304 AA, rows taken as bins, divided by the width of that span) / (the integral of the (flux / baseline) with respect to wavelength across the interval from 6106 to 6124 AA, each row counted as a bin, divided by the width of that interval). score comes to 1.02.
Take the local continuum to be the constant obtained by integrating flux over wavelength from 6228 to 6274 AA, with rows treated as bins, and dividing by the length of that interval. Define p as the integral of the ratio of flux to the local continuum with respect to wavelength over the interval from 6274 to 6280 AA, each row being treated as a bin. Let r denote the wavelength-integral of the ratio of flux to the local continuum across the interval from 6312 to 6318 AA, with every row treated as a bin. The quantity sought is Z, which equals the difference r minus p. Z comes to -0.7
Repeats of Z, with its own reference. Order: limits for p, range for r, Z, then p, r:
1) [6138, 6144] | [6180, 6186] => -0.2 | 6.45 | 6.23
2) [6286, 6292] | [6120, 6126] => -0.3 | 6.50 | 6.23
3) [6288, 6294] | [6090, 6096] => -0.7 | 6.83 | 6.14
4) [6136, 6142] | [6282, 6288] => -0.6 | 6.69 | 6.12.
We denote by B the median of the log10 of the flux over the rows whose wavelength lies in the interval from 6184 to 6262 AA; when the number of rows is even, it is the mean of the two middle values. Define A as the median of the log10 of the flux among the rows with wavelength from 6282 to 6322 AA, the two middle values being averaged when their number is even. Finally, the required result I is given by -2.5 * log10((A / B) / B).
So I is 0.090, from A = 1.07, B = 1.08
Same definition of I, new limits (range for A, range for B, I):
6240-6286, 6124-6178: 0.105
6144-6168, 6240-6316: 0.072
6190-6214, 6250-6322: 0.037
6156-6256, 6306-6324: 0.053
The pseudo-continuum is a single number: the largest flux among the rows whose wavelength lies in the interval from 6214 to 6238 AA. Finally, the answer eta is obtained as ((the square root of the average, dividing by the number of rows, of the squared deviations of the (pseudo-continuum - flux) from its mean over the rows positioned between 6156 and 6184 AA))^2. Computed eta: 0.15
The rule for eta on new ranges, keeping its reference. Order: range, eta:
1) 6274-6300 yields 0.50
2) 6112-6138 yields 0.71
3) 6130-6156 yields 0.79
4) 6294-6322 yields 0.67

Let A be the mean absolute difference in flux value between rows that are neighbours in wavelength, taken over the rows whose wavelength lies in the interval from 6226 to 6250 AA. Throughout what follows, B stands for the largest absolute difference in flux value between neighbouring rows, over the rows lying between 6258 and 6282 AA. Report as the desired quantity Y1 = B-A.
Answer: 1.9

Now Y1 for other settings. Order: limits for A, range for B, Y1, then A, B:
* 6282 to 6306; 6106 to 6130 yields 0.7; 0.69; 1.4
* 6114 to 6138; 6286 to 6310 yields 1.2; 0.87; 2.1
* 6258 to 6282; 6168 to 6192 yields 0.7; 1.09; 1.8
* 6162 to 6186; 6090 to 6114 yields 0.7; 0.73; 1.4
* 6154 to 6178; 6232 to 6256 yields 1.0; 0.50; 1.5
